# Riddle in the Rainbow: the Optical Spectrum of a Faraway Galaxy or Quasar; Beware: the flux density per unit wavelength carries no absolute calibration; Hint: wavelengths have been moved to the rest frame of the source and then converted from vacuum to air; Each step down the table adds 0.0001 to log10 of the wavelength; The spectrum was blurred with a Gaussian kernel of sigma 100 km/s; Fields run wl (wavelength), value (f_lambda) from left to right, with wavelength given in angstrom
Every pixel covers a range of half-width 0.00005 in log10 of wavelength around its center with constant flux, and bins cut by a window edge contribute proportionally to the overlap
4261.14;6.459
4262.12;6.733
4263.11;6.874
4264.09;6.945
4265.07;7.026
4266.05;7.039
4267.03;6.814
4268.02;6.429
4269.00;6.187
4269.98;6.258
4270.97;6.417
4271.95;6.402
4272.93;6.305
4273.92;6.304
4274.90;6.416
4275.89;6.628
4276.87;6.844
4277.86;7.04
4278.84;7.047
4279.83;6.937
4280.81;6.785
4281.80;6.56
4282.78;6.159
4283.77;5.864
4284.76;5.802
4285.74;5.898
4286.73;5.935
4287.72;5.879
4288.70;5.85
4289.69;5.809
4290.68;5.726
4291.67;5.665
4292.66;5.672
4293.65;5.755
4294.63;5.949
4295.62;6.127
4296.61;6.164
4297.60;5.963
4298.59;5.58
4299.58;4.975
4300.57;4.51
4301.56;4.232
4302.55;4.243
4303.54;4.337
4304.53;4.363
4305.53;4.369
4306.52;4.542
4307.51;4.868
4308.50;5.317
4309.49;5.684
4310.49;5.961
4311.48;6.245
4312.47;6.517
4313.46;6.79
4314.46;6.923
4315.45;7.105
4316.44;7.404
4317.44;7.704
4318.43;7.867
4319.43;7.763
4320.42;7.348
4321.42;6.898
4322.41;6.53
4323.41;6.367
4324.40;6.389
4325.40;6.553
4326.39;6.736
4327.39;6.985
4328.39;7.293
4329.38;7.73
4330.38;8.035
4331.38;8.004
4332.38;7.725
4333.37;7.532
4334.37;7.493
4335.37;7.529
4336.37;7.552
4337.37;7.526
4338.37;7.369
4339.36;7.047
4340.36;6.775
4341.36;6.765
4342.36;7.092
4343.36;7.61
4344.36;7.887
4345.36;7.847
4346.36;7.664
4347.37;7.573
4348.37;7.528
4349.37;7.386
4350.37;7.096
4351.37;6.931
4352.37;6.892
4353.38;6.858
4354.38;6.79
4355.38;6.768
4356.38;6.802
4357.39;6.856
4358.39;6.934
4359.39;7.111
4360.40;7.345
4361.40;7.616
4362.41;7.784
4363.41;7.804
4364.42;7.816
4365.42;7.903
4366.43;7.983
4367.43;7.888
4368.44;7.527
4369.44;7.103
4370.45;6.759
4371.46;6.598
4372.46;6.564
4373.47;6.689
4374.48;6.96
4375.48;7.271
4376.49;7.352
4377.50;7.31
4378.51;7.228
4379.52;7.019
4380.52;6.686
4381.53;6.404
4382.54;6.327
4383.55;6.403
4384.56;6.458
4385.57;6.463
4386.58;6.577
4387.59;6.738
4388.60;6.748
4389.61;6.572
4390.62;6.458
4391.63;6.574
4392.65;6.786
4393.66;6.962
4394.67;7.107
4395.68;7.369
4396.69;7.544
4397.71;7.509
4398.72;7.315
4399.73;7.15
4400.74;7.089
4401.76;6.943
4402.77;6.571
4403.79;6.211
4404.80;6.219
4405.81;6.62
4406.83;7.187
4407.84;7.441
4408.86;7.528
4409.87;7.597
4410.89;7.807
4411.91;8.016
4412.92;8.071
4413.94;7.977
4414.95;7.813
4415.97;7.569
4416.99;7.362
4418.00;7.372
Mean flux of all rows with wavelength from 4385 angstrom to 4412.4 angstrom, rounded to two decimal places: 7.00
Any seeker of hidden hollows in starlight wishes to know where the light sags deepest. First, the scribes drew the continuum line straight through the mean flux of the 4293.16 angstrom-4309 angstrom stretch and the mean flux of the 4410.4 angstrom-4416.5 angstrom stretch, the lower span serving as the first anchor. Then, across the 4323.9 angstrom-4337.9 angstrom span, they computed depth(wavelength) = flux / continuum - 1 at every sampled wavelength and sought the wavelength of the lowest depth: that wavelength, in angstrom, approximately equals 4324.40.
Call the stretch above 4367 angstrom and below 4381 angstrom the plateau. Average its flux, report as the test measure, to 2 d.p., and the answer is 7.07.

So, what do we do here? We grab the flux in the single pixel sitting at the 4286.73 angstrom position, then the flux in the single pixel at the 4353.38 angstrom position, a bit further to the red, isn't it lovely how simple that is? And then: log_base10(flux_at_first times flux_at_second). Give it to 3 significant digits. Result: 1.61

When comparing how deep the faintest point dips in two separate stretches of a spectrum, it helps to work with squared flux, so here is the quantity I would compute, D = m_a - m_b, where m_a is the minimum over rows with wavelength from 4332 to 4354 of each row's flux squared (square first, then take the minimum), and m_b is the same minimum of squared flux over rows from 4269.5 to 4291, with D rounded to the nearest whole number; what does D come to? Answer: 13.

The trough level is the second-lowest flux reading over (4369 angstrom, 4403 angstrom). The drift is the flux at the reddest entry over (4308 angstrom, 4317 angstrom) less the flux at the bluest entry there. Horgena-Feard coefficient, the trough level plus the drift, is 8.5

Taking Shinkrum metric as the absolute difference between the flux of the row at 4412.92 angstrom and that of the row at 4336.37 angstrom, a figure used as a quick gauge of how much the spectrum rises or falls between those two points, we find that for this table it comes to 0.52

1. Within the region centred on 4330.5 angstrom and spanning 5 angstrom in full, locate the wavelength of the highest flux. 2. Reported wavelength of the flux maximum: 4330.38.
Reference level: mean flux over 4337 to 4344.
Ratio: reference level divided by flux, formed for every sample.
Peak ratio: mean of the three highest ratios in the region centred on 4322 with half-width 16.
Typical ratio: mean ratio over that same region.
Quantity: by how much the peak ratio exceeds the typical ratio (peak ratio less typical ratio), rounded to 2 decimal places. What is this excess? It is 0.41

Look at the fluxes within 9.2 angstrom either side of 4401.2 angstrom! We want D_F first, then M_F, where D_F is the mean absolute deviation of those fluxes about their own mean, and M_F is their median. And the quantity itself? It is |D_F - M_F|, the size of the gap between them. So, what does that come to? 6.8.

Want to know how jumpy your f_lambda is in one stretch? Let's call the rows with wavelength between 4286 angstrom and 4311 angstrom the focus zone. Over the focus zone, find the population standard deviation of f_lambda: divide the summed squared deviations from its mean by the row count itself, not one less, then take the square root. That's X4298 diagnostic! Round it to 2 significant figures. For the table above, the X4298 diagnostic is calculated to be 0.67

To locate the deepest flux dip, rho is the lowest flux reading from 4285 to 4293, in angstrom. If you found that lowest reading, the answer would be 5.665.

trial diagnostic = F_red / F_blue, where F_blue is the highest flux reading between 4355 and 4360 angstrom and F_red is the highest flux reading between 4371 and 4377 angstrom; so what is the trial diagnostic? 1.03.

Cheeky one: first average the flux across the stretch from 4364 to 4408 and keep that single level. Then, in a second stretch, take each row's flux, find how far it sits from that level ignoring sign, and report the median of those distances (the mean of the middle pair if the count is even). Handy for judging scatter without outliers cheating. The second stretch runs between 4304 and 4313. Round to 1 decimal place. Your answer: 1.6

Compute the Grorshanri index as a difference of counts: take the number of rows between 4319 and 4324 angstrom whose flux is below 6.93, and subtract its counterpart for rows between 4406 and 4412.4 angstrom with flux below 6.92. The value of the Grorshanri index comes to 3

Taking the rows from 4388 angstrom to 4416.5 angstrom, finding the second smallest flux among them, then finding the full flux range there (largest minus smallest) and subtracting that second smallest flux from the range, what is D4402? -4.36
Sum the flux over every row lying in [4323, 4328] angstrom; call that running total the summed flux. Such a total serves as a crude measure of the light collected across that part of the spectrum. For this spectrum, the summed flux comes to 33.0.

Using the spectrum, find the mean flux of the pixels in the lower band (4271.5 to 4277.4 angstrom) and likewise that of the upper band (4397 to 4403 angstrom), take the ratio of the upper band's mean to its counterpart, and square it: 1.2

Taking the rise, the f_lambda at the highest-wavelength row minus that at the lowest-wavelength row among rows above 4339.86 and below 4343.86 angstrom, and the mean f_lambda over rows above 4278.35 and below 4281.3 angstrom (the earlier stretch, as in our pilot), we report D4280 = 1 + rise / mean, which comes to 1.12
